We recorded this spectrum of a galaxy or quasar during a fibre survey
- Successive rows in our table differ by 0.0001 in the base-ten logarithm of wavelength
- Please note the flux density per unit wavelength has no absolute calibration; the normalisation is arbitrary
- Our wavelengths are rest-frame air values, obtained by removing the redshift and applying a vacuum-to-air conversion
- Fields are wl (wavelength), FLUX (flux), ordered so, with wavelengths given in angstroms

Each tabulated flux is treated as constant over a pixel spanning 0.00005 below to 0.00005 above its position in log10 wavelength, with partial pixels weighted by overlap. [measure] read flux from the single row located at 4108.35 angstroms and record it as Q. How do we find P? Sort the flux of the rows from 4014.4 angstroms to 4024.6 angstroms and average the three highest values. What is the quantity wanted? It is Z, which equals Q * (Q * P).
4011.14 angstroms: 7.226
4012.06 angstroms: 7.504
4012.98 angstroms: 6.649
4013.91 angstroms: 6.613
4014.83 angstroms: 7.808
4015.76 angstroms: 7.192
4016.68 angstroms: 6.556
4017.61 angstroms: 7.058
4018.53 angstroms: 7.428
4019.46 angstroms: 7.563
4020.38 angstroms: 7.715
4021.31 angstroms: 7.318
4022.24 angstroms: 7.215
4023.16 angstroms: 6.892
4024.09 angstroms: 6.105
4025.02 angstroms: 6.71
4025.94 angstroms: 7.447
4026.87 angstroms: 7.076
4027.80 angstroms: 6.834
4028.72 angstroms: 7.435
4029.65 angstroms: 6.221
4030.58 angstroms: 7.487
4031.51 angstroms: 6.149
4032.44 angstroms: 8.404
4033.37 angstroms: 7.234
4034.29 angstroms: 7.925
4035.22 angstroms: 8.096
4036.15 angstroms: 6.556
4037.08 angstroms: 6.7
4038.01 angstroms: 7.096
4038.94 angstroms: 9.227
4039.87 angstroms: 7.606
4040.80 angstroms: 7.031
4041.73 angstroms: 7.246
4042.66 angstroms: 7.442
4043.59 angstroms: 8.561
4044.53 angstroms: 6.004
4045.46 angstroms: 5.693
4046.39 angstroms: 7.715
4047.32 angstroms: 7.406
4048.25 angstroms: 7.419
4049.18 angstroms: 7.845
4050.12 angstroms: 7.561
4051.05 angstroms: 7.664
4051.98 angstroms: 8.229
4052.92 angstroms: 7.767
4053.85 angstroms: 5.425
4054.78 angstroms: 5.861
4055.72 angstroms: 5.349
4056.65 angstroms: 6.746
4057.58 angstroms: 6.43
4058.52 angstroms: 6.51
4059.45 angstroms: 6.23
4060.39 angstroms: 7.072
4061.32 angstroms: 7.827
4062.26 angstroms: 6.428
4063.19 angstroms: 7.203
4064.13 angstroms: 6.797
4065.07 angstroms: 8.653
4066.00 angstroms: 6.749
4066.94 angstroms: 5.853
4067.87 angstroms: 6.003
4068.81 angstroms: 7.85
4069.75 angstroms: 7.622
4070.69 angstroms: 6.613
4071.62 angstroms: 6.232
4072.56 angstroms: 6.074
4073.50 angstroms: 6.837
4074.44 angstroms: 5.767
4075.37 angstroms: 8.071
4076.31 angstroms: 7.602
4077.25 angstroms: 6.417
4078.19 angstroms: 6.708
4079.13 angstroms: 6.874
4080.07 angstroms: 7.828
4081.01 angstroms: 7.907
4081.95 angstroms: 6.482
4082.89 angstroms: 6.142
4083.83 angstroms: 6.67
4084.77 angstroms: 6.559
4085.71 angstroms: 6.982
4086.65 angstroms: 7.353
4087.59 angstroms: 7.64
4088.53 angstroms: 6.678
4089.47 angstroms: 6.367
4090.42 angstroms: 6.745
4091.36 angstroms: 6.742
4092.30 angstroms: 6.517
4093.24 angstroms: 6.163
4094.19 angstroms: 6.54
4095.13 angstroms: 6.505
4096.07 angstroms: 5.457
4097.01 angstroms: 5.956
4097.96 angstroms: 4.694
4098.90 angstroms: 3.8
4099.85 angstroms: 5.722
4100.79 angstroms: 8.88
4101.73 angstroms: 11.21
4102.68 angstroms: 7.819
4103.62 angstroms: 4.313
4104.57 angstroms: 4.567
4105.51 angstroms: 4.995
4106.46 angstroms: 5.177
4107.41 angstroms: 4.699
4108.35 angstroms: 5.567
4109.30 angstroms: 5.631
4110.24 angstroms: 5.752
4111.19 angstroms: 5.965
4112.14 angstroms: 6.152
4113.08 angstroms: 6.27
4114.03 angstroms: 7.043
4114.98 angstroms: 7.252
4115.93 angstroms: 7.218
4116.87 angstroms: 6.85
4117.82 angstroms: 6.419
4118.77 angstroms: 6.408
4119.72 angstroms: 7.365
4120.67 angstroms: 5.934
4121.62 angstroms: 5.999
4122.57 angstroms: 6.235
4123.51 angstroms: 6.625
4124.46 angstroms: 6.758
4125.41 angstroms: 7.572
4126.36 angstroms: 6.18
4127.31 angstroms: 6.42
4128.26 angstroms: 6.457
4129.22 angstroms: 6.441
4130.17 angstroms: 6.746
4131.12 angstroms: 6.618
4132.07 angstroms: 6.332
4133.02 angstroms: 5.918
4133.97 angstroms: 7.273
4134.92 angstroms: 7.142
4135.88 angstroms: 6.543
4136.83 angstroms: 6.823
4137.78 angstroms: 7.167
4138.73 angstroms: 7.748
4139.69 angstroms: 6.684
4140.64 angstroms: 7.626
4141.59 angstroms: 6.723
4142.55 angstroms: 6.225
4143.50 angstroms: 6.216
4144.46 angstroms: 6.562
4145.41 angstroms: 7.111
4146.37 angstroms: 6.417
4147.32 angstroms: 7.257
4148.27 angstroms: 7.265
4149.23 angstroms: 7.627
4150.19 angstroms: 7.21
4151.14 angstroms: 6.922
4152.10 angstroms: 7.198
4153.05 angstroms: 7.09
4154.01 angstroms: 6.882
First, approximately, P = 7.70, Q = 5.567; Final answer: 238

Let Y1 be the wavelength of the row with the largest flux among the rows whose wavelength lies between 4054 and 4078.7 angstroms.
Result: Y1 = 4065.07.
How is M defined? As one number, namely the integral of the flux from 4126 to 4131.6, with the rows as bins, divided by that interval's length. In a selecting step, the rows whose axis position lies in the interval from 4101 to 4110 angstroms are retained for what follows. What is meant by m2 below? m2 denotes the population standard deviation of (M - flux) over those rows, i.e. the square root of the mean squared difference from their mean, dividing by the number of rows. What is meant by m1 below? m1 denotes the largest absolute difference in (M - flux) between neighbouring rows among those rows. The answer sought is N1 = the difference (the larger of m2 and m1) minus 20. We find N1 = -16.5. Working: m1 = 3.5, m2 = 2.1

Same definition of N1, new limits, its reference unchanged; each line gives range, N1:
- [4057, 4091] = -17.7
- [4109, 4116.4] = -19.2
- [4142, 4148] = -19.2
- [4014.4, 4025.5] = -19.2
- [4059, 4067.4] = -18.1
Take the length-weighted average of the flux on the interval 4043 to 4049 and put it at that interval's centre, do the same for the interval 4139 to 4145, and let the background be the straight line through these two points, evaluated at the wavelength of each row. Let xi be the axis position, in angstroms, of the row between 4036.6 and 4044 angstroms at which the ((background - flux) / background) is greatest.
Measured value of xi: 4037.08 angstroms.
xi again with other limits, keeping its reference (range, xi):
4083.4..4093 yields 4089.47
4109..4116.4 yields 4109.30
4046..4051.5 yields 4047.32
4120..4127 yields 4120.67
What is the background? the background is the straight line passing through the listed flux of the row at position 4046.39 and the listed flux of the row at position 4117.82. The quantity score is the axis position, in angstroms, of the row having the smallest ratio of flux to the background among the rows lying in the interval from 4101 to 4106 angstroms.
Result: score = 4103.62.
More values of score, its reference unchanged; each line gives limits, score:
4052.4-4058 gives 4055.72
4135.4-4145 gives 4142.55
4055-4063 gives 4055.72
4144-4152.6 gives 4146.37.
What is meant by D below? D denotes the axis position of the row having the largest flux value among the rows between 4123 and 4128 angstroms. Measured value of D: 4125.41 angstroms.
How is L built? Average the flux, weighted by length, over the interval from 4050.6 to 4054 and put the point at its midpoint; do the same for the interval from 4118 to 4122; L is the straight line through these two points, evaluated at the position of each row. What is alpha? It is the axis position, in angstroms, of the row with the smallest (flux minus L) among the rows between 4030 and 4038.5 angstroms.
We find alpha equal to 4031.51 angstroms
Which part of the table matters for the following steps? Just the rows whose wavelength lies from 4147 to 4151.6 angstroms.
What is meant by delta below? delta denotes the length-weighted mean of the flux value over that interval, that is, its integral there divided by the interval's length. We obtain 7.26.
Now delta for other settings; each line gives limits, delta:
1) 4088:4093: 6.60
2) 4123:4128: 6.71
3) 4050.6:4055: 7.05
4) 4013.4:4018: 7.03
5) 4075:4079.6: 7.11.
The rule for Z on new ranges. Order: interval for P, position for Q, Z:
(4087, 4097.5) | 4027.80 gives 329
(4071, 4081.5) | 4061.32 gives 486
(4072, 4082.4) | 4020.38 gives 472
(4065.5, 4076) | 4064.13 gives 363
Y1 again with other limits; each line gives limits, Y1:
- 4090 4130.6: 4101.73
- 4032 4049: 4038.94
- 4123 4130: 4125.41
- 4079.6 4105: 4101.73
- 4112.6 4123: 4119.72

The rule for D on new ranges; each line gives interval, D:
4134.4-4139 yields 4138.73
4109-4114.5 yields 4114.03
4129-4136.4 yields 4133.97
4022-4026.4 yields 4025.94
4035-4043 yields 4038.94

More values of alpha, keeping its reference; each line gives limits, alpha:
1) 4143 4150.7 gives 4143.50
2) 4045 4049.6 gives 4045.46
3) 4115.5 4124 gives 4120.67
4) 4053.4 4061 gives 4055.72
